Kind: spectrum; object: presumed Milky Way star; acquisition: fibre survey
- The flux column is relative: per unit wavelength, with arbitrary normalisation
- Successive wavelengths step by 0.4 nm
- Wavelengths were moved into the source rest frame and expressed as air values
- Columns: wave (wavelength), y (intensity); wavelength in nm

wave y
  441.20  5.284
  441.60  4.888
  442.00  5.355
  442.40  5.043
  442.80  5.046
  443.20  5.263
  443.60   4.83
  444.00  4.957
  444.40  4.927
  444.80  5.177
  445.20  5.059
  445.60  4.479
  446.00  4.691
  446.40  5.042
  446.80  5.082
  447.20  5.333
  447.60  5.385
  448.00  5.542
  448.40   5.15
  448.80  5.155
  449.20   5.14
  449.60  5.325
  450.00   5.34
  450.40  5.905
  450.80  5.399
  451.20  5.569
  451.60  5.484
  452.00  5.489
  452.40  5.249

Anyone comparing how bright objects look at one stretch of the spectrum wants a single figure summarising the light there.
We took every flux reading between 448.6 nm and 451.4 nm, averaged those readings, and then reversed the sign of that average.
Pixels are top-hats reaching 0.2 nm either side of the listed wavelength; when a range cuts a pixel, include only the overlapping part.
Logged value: -5.40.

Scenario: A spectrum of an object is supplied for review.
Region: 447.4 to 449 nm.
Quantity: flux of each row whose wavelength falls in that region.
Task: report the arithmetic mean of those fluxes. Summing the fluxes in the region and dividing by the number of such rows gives 5.31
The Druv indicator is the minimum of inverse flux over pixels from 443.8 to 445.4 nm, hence 0.193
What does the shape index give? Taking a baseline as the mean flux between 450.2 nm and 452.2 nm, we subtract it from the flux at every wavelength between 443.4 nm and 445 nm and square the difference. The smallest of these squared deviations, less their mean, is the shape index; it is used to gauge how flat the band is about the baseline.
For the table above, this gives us -0.22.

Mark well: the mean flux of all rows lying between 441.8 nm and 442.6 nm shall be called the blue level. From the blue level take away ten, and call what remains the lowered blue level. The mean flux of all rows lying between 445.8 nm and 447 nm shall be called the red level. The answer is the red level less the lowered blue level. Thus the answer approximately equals 9.7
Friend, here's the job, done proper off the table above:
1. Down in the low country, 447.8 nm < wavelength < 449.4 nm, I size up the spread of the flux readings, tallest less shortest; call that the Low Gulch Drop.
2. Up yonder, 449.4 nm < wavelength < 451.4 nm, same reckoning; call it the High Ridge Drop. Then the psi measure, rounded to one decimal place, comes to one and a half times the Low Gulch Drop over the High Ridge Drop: 1.0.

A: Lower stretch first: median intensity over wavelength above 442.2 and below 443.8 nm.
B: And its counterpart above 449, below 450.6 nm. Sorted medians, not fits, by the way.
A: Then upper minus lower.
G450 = 0.29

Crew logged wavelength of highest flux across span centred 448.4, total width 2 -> 448.00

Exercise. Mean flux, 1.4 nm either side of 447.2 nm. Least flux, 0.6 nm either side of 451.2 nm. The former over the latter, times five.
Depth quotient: 4.79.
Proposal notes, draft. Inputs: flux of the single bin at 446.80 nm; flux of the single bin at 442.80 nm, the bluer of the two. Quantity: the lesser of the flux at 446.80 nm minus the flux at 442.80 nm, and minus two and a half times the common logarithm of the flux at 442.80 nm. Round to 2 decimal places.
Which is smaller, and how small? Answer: -1.76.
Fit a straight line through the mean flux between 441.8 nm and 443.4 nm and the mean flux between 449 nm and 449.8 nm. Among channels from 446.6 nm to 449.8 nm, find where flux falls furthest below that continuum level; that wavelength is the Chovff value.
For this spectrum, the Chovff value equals 446.80 nm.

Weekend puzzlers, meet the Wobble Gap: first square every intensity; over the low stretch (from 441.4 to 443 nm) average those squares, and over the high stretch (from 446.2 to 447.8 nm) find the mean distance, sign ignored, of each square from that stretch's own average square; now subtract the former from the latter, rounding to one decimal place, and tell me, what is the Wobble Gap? -24.3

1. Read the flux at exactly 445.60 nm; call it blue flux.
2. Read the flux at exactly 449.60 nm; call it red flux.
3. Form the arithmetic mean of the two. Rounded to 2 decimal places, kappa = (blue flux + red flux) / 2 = 4.90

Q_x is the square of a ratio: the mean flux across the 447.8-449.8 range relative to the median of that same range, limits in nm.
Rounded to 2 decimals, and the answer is 1.04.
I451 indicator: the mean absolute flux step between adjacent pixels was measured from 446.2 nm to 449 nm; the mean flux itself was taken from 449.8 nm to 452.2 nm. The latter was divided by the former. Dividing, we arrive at 37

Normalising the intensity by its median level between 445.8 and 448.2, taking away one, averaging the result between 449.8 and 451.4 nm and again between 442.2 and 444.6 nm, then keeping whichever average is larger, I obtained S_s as 0.066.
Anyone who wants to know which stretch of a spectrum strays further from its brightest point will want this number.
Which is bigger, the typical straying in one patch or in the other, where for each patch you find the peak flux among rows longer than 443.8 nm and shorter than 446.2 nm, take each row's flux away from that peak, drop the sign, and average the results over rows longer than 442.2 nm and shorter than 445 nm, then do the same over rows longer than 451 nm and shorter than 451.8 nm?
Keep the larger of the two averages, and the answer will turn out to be 0.35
